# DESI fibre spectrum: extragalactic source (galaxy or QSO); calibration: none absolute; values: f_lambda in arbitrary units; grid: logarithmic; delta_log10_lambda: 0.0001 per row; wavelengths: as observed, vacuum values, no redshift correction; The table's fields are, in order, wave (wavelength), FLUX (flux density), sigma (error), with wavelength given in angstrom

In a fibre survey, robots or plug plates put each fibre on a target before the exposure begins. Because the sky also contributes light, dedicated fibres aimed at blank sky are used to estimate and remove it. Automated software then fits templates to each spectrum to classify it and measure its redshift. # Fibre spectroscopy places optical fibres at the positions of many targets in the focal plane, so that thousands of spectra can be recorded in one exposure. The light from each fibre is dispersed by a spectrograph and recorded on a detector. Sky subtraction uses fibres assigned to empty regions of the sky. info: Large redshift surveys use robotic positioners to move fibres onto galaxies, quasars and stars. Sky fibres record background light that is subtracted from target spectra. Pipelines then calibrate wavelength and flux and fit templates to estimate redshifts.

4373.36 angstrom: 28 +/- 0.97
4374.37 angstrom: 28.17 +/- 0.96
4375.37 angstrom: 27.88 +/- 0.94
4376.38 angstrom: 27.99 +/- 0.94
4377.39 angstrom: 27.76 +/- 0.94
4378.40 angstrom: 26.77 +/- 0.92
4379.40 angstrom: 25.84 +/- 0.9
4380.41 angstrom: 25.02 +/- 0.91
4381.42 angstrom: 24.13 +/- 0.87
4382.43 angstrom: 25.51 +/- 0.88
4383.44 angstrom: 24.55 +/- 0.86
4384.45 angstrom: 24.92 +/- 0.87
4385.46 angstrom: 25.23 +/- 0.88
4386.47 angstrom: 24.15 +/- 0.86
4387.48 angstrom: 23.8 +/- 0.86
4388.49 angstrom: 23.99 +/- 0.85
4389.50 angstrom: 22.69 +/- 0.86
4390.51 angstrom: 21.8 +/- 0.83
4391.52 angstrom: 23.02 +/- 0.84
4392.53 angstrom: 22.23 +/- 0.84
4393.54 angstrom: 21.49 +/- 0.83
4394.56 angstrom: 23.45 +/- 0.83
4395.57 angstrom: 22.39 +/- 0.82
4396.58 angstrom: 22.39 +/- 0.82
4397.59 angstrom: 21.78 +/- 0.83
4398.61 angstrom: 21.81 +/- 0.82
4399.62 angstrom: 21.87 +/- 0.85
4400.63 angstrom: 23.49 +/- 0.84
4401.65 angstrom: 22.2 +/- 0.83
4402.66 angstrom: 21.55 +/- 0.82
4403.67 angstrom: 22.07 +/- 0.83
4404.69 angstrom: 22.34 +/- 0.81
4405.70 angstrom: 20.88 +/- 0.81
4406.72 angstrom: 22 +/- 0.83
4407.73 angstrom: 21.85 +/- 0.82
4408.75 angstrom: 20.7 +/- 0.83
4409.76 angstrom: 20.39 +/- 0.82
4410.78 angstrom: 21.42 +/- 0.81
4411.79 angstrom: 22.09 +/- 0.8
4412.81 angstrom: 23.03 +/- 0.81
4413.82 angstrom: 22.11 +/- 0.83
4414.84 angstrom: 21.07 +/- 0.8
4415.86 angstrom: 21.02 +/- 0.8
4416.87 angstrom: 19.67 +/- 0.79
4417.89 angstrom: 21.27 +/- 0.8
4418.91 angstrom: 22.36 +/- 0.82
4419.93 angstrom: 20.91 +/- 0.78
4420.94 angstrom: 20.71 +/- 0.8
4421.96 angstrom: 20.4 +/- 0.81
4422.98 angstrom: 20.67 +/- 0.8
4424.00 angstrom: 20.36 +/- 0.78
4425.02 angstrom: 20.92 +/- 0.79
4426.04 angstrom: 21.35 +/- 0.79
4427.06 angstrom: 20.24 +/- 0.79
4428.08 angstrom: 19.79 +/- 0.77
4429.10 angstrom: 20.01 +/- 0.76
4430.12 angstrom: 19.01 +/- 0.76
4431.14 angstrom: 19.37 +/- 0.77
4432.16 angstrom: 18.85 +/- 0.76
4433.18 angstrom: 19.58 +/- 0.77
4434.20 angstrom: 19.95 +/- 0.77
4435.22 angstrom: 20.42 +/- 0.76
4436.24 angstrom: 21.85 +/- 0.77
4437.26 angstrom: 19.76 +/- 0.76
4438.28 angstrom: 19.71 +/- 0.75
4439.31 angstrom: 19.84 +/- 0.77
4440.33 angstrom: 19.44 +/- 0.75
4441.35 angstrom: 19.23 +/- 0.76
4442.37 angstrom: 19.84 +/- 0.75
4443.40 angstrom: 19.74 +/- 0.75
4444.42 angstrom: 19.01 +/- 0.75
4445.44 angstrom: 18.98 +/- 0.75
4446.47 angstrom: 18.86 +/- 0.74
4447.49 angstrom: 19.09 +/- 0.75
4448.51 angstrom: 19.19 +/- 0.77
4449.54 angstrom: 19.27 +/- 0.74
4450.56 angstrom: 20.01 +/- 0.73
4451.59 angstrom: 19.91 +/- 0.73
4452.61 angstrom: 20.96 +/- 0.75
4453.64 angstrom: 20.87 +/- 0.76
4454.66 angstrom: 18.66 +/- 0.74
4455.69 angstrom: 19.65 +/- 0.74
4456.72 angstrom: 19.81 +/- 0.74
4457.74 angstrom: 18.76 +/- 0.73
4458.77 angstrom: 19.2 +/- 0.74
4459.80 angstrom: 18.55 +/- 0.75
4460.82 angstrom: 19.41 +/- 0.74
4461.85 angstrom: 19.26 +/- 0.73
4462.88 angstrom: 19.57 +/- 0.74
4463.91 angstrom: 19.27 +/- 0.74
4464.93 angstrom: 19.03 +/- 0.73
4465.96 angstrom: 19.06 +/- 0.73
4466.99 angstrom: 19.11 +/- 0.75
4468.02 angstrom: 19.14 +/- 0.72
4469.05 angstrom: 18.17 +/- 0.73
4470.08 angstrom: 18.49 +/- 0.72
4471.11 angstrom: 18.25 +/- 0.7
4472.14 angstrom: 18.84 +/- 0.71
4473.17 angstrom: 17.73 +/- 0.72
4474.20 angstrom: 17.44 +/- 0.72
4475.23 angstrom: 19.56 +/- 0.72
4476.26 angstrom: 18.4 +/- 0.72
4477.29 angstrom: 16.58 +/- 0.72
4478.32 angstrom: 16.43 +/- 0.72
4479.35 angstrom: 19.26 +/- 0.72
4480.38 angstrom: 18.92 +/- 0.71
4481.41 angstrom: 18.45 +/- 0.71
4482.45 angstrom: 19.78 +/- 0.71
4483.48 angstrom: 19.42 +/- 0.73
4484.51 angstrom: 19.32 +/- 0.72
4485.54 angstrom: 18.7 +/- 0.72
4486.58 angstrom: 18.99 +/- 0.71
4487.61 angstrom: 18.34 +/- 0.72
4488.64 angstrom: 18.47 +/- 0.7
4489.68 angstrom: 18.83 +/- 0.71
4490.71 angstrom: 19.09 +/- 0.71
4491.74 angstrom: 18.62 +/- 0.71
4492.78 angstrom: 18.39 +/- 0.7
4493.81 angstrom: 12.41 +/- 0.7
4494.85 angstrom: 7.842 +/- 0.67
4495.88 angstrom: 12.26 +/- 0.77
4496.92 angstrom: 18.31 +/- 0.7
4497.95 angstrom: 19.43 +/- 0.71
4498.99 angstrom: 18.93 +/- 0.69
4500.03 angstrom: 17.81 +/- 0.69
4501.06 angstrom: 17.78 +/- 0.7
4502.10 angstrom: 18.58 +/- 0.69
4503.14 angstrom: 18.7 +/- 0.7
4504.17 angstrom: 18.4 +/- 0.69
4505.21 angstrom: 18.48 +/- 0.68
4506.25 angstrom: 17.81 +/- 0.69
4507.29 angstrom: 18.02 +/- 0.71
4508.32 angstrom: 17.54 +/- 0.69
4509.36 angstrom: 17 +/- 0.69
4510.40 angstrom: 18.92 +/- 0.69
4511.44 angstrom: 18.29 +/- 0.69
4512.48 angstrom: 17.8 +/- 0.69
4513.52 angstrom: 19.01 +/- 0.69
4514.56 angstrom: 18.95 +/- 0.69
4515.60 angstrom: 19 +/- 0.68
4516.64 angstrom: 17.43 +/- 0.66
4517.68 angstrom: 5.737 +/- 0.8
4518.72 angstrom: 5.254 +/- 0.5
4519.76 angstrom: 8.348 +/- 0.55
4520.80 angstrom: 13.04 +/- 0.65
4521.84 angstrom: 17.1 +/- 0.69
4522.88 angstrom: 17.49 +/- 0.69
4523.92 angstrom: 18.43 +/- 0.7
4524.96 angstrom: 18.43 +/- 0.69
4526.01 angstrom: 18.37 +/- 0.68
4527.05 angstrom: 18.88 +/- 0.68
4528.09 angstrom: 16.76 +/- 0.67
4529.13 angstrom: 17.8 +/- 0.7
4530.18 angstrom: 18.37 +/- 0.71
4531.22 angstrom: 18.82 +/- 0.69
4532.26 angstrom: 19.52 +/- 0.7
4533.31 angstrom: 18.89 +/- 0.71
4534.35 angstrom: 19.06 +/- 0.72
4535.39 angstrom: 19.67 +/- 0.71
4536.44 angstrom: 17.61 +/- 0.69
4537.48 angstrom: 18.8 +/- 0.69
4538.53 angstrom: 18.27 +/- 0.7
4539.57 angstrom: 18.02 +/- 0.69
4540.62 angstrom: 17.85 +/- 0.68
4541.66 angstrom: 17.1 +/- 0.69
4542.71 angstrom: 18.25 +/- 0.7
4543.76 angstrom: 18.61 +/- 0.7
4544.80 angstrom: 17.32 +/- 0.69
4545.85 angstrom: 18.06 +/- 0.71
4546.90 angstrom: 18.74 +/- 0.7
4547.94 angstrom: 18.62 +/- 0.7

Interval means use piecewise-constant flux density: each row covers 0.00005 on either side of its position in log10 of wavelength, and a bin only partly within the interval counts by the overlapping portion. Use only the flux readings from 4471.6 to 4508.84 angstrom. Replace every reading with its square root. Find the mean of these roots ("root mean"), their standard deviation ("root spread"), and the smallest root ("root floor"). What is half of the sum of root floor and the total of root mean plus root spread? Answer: 3.66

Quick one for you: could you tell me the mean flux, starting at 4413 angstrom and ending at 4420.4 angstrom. 21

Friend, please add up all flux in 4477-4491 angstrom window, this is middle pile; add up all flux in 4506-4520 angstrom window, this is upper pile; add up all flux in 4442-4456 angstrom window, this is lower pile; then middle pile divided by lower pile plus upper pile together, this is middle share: 0.528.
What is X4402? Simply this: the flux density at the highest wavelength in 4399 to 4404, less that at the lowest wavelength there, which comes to 0.20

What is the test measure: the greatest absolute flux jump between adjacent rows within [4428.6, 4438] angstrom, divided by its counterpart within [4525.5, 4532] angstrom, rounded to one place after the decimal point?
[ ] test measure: 1.0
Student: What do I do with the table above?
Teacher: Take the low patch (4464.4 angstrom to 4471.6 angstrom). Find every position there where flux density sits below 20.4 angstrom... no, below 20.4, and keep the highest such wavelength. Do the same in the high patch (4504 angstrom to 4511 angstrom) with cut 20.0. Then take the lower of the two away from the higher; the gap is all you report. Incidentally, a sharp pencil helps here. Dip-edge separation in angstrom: 39.3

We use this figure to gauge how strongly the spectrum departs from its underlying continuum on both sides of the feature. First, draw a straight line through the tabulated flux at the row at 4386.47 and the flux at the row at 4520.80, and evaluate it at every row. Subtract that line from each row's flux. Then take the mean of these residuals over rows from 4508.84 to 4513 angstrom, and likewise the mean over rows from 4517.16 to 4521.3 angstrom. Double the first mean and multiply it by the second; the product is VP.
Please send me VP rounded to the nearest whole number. -42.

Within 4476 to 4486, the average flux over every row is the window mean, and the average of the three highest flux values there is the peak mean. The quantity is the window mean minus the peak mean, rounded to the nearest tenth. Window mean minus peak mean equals -1.0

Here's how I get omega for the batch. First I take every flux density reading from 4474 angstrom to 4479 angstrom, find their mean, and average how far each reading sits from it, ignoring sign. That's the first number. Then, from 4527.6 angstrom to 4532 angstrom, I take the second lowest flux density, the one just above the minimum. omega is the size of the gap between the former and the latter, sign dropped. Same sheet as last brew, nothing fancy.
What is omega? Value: 16.8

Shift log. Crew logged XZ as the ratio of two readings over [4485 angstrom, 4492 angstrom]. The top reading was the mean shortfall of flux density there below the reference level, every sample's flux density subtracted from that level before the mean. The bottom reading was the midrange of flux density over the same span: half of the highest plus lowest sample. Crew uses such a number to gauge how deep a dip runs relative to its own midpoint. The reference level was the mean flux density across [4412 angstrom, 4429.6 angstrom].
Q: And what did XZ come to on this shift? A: 0.12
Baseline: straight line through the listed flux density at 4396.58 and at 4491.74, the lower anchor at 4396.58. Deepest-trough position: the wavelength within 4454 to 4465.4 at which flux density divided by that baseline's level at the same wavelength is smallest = 4454.66 angstrom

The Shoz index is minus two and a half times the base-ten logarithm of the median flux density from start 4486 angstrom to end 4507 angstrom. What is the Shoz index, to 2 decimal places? -3.16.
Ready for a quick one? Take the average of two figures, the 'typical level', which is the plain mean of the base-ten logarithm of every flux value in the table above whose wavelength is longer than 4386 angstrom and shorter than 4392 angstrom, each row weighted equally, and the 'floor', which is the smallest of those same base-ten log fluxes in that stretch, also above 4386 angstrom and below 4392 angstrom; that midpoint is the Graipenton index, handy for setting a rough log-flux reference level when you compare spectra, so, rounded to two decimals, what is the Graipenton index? 1.35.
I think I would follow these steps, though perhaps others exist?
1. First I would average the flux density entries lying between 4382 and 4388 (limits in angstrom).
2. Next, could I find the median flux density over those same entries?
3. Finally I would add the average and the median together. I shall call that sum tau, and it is 49.4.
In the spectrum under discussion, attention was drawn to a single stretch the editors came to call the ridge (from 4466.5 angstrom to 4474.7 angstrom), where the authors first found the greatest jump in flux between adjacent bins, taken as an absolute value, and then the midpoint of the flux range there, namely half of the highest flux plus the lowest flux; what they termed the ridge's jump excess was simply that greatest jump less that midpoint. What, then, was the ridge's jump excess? -17.2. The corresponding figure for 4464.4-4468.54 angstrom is -19.0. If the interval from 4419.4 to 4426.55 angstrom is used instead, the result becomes -20.3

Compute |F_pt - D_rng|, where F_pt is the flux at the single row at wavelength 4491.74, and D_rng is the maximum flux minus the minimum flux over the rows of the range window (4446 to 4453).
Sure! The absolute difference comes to 16.5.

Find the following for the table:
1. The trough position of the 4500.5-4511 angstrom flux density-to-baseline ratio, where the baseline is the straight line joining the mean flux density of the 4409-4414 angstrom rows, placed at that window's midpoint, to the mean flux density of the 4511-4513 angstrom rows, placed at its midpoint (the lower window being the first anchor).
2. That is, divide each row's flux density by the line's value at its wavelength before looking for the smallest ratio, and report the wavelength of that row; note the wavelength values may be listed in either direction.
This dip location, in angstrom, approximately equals 4509.36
